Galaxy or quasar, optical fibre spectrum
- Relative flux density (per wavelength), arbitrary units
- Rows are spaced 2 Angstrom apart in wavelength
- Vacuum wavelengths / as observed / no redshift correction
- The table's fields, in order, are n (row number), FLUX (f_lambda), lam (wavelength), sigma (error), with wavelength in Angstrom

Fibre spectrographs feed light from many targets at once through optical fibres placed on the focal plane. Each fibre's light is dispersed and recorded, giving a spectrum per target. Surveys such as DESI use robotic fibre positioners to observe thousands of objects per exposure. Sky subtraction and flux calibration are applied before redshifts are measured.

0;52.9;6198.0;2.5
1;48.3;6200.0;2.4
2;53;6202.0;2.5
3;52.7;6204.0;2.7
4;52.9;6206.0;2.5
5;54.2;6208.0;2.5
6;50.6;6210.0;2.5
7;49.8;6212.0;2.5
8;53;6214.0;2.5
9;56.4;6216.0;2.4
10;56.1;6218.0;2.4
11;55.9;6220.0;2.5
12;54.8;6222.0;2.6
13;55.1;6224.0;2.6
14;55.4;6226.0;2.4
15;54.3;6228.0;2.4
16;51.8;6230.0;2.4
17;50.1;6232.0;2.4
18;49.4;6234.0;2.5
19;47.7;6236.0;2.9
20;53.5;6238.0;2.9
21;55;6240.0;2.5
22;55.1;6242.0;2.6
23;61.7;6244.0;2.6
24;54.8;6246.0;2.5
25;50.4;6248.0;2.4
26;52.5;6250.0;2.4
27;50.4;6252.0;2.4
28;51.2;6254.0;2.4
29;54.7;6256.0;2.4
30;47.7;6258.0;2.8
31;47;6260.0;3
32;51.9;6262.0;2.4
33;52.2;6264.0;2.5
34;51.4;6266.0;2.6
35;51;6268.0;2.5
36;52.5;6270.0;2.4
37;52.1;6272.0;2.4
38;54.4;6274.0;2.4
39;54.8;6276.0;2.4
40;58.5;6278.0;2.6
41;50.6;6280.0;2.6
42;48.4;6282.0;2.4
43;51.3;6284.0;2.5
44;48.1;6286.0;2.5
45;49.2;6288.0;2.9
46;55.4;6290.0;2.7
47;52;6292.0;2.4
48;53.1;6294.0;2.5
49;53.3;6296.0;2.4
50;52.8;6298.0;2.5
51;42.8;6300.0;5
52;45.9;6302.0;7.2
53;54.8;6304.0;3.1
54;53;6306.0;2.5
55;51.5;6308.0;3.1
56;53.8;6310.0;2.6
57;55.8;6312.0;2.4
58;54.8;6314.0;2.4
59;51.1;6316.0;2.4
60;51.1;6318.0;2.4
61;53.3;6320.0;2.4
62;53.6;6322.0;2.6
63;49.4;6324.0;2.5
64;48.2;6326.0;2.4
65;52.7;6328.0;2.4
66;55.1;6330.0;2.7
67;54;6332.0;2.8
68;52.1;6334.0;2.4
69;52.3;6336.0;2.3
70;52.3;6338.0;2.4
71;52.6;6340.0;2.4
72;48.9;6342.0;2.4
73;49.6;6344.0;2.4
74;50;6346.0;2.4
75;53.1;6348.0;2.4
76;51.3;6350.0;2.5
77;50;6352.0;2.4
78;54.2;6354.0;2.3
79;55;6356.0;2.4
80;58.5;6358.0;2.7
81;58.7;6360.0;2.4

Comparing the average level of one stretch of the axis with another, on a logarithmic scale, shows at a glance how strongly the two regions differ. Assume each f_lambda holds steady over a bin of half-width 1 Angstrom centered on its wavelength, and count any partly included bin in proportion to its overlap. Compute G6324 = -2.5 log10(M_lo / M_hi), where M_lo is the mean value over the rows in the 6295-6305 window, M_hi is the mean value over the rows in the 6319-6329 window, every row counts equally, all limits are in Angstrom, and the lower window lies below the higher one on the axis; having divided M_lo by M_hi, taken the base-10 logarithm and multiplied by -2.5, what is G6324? 0.033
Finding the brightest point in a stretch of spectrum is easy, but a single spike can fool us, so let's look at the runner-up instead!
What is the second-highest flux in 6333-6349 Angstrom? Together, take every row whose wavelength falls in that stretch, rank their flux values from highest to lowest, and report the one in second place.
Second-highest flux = 52.6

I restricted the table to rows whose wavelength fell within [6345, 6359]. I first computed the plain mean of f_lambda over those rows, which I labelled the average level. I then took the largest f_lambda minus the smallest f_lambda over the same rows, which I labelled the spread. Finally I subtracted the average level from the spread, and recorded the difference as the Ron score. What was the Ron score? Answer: -44.7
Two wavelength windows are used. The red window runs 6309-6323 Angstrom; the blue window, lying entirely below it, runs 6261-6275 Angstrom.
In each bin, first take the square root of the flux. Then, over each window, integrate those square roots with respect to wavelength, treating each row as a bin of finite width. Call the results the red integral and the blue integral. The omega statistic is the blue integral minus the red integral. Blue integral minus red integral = -1.1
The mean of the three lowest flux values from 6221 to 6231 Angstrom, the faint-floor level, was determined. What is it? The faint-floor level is 54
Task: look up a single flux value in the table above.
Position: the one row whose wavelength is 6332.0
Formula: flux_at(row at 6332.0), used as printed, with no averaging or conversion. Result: 54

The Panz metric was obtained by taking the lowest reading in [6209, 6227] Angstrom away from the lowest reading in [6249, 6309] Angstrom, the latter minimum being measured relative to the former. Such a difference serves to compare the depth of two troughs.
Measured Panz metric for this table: -7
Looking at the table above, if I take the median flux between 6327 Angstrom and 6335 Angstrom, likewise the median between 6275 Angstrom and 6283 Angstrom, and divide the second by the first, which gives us 0.99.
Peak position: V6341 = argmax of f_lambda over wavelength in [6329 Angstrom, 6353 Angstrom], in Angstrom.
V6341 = 6330.0 Angstrom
